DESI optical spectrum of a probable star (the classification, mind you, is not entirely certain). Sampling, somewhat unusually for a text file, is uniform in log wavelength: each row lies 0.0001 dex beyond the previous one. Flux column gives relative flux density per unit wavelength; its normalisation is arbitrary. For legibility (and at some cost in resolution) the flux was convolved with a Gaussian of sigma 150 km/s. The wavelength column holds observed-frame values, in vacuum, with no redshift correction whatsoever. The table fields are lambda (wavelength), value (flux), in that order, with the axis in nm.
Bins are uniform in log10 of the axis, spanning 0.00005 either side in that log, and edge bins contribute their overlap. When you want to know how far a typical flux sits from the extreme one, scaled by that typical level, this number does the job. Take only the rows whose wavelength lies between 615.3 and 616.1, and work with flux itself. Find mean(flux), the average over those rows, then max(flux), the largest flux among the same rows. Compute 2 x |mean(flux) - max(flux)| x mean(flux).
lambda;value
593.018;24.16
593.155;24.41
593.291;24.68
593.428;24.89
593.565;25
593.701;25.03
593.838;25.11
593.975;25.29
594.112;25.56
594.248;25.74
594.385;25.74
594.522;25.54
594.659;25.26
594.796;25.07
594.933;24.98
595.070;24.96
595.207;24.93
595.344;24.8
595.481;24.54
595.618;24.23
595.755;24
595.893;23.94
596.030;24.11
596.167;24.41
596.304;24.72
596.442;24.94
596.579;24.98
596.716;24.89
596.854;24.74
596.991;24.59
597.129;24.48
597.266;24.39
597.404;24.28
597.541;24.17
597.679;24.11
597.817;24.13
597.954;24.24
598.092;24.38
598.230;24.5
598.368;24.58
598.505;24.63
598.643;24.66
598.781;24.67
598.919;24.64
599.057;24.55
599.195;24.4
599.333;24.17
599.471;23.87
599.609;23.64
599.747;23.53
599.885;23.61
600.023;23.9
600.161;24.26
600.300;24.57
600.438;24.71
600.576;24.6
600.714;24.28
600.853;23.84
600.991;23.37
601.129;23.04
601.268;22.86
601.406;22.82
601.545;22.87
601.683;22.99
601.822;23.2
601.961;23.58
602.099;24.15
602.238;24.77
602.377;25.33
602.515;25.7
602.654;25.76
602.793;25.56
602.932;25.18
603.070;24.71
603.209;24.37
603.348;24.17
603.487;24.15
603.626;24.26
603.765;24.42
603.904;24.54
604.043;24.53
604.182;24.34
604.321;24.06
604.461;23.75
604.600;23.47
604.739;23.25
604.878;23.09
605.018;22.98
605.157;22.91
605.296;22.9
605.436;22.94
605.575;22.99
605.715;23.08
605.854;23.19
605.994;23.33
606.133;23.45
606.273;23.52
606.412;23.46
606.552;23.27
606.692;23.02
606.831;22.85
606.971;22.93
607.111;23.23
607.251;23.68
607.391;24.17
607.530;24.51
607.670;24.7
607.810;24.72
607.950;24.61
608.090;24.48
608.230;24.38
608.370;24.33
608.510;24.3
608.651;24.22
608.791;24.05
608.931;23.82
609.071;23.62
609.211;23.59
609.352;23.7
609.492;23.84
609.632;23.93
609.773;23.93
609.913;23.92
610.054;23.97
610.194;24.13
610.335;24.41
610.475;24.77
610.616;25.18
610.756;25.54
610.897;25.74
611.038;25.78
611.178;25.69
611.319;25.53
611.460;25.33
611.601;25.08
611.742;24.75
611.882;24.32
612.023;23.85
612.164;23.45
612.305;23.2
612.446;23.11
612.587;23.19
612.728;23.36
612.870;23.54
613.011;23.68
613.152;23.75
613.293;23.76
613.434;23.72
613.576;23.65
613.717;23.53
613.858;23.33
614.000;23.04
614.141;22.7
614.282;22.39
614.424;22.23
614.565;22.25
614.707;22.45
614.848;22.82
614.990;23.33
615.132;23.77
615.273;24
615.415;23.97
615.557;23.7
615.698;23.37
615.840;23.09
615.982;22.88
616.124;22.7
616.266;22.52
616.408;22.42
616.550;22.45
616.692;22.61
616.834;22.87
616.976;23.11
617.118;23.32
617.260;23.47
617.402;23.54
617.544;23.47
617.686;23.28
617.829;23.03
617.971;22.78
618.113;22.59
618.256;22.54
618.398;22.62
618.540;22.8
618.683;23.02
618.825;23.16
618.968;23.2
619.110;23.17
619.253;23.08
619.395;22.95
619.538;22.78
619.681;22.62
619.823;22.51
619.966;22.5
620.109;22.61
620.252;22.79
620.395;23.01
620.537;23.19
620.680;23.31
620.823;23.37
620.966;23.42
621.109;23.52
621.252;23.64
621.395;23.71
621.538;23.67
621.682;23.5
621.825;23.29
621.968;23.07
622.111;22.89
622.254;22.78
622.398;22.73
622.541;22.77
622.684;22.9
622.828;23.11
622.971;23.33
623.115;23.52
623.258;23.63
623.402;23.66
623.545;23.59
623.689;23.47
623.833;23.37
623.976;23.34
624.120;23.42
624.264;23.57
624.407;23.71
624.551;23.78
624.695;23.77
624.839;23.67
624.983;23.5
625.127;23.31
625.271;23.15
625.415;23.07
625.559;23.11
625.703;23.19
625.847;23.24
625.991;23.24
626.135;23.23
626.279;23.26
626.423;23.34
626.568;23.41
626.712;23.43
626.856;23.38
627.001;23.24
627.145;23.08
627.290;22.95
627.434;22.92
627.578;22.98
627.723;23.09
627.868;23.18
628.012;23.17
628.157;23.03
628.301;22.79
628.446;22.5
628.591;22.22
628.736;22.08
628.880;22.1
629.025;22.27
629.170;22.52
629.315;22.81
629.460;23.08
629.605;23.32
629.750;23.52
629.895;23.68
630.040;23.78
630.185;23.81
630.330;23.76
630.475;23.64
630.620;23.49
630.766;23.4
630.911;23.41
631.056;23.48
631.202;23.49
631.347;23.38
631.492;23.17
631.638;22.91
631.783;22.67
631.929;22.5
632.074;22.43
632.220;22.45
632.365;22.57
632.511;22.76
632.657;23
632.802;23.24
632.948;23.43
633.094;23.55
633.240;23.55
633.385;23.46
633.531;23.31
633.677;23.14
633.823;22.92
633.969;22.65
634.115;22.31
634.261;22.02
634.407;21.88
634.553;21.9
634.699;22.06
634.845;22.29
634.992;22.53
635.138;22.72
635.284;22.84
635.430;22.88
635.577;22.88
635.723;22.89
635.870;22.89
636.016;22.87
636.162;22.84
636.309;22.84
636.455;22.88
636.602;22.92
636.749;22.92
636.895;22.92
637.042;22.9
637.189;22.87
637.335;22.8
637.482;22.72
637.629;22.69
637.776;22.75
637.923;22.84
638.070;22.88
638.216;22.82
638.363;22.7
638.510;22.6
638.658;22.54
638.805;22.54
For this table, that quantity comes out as 27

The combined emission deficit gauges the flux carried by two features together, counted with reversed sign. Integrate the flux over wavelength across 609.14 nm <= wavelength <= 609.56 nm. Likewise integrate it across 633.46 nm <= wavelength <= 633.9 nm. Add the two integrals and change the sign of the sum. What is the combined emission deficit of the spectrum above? -20.1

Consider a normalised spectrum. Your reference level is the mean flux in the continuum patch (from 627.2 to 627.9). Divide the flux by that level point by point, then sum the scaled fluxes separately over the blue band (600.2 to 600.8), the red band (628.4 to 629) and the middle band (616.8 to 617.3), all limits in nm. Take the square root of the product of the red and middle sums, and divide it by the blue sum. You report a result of 0.93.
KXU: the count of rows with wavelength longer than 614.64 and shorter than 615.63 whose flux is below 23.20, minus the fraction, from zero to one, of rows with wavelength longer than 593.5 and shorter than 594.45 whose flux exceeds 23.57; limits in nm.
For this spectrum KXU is 1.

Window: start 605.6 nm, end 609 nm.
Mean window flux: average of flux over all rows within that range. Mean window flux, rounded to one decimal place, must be 23.8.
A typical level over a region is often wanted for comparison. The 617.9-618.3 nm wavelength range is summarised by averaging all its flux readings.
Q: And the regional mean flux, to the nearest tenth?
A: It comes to 22.6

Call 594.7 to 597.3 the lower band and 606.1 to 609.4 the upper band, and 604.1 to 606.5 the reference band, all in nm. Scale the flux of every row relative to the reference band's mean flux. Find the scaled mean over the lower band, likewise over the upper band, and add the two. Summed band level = 2.08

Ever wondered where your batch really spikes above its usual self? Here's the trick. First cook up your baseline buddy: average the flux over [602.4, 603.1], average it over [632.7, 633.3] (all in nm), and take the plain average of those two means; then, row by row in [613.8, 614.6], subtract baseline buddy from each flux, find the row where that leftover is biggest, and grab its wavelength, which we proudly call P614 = 613.858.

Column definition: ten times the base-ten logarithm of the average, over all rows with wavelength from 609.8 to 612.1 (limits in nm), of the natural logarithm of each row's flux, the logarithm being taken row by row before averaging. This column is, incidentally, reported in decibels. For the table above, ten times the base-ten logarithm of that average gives 5.070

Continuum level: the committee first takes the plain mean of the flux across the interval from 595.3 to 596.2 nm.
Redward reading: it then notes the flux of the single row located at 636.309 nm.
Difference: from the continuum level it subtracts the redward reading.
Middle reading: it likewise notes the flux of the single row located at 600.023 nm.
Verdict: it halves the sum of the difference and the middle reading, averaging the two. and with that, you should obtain 12.7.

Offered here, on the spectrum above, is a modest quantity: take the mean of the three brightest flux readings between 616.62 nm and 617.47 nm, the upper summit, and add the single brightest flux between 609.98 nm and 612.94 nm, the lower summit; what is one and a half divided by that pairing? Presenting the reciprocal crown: 0.0305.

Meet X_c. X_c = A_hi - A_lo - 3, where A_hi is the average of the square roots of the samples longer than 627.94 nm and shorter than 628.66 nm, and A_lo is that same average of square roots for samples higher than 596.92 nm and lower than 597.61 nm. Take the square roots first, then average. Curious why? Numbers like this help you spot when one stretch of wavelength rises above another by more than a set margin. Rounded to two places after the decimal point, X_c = -3.17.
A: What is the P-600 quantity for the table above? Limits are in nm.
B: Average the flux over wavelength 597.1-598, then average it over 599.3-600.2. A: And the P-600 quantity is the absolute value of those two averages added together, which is 48.1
